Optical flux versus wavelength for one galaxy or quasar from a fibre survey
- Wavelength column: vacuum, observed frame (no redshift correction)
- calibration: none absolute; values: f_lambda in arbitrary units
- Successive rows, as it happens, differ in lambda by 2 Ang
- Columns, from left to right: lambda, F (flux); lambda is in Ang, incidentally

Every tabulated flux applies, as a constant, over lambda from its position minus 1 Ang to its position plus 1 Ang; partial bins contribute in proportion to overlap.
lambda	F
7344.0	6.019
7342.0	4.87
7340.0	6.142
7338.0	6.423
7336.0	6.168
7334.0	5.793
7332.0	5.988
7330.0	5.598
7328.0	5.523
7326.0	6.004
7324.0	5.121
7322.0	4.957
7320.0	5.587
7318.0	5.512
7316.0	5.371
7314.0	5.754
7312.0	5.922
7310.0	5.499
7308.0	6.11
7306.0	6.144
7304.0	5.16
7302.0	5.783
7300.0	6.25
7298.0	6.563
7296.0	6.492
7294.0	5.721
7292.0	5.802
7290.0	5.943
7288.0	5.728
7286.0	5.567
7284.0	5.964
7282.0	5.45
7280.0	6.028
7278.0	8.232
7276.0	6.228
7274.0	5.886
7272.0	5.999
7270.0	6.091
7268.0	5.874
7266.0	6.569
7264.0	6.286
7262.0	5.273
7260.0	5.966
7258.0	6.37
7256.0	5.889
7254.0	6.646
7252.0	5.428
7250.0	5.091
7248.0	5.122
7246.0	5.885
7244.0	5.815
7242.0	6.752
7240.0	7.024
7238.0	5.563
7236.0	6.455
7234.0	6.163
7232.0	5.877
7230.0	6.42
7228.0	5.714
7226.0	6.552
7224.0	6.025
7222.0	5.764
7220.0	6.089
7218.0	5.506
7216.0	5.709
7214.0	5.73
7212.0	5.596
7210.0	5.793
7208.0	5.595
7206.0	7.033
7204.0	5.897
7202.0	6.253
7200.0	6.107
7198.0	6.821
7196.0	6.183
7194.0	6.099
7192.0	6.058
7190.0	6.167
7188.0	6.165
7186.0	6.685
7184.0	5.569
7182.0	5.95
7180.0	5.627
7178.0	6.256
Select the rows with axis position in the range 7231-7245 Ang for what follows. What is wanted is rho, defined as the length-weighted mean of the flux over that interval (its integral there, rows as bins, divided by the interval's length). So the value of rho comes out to 6.24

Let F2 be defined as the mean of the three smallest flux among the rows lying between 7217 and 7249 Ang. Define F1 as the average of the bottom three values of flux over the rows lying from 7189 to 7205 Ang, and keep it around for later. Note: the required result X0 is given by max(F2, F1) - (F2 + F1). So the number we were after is -5.40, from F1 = 6.02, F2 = 5.4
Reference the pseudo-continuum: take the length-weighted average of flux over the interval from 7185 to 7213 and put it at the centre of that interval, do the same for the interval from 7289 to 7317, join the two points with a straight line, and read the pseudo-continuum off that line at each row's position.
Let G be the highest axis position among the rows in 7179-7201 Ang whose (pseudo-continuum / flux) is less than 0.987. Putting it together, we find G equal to 7198.0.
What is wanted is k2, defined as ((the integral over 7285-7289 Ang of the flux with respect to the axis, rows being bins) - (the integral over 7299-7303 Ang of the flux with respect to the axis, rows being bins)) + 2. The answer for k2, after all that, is 1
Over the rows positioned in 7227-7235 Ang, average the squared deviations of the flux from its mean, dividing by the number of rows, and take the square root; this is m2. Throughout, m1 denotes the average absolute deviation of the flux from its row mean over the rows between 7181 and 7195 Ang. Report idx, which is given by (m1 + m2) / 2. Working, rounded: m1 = 0.21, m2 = 0.27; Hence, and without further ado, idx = 0.24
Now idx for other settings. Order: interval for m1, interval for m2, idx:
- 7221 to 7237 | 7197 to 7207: 0.35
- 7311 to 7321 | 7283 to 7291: 0.17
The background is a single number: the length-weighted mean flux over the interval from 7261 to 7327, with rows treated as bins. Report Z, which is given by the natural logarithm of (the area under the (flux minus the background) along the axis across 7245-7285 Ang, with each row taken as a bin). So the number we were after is 1.47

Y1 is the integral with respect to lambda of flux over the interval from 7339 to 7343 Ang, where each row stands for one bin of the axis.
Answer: 22.0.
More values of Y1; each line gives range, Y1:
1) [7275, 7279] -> 28.9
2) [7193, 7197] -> 24.6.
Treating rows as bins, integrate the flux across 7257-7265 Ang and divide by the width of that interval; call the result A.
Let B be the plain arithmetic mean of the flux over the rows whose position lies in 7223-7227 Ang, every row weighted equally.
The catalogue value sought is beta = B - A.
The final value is 0.3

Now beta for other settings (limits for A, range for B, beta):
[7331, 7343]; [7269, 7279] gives 0.6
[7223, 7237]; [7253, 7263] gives -0.1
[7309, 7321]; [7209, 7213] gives 0.1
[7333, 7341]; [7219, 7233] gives -0.1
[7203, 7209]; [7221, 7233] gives -0.1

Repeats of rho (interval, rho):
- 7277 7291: 6.13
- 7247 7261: 5.79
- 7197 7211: 6.21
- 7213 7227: 5.91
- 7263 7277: 6.13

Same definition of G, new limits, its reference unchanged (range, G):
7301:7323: 7308.0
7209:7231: 7230.0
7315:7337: 7336.0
